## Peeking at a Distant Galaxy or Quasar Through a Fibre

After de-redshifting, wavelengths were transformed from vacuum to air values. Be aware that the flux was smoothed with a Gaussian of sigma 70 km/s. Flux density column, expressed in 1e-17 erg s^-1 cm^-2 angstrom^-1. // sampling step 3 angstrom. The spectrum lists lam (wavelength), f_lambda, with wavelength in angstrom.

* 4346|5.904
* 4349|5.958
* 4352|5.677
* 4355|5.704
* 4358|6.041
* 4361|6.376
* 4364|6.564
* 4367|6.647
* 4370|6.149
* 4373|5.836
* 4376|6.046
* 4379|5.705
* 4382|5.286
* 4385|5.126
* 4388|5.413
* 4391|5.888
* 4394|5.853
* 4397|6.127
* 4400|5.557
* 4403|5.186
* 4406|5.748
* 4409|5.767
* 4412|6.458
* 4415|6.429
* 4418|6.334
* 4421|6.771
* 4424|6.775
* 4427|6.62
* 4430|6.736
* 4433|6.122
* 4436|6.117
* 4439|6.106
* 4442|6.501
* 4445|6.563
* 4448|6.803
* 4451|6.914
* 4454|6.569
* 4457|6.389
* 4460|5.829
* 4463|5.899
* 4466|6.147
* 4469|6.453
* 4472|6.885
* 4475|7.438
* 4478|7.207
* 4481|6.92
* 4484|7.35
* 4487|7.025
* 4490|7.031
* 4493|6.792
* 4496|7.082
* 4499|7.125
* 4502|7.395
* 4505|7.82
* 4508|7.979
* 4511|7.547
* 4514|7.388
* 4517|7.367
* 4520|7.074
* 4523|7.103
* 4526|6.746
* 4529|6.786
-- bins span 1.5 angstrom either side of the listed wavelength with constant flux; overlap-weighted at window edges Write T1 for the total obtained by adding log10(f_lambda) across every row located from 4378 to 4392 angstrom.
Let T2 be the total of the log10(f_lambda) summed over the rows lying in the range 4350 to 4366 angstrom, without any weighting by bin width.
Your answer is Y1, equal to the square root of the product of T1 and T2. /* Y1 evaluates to 3.80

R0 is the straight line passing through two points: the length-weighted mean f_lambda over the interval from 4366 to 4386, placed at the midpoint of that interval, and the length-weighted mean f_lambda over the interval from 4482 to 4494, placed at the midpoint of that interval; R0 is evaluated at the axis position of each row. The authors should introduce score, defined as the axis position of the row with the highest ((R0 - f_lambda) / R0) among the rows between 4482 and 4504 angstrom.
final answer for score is 4493 angstrom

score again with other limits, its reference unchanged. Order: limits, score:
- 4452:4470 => 4460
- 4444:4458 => 4457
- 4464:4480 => 4466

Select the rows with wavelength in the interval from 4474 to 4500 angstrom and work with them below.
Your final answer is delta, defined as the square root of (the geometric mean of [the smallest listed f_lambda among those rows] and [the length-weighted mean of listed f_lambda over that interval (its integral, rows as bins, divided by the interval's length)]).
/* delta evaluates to 2.64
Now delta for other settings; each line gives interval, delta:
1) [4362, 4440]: 2.36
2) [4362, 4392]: 2.34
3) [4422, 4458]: 2.51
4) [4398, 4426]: 2.37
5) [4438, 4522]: 2.52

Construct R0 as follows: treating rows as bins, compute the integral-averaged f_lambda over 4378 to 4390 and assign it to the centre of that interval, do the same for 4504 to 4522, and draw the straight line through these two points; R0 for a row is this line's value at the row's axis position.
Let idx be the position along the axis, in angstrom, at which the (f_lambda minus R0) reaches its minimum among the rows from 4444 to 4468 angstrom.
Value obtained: 4460 angstrom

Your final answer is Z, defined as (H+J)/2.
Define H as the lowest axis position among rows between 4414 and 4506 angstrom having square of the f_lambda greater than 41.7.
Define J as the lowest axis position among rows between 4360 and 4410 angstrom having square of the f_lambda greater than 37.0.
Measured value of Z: 4391.0 angstrom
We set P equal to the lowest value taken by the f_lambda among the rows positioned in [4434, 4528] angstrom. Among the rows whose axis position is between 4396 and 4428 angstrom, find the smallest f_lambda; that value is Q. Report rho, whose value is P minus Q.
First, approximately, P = 5.829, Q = 5.186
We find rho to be 0.64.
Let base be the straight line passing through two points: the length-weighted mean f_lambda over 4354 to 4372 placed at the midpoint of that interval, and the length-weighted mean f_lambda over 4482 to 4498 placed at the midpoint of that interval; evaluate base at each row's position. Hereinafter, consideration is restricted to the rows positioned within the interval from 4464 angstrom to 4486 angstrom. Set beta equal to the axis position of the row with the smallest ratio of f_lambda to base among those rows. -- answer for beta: 4466 angstrom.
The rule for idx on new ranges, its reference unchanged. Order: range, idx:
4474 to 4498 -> 4493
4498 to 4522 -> 4520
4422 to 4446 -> 4439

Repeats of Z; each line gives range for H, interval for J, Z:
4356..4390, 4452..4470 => 4409.0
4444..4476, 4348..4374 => 4403.0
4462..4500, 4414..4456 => 4443.5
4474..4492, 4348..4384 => 4418.0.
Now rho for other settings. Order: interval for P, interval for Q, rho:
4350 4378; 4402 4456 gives 0.49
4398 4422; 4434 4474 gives -0.64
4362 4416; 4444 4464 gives -0.70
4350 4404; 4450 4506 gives -0.70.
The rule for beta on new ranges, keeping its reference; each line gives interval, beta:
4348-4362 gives 4352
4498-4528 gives 4526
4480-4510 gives 4493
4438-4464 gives 4460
